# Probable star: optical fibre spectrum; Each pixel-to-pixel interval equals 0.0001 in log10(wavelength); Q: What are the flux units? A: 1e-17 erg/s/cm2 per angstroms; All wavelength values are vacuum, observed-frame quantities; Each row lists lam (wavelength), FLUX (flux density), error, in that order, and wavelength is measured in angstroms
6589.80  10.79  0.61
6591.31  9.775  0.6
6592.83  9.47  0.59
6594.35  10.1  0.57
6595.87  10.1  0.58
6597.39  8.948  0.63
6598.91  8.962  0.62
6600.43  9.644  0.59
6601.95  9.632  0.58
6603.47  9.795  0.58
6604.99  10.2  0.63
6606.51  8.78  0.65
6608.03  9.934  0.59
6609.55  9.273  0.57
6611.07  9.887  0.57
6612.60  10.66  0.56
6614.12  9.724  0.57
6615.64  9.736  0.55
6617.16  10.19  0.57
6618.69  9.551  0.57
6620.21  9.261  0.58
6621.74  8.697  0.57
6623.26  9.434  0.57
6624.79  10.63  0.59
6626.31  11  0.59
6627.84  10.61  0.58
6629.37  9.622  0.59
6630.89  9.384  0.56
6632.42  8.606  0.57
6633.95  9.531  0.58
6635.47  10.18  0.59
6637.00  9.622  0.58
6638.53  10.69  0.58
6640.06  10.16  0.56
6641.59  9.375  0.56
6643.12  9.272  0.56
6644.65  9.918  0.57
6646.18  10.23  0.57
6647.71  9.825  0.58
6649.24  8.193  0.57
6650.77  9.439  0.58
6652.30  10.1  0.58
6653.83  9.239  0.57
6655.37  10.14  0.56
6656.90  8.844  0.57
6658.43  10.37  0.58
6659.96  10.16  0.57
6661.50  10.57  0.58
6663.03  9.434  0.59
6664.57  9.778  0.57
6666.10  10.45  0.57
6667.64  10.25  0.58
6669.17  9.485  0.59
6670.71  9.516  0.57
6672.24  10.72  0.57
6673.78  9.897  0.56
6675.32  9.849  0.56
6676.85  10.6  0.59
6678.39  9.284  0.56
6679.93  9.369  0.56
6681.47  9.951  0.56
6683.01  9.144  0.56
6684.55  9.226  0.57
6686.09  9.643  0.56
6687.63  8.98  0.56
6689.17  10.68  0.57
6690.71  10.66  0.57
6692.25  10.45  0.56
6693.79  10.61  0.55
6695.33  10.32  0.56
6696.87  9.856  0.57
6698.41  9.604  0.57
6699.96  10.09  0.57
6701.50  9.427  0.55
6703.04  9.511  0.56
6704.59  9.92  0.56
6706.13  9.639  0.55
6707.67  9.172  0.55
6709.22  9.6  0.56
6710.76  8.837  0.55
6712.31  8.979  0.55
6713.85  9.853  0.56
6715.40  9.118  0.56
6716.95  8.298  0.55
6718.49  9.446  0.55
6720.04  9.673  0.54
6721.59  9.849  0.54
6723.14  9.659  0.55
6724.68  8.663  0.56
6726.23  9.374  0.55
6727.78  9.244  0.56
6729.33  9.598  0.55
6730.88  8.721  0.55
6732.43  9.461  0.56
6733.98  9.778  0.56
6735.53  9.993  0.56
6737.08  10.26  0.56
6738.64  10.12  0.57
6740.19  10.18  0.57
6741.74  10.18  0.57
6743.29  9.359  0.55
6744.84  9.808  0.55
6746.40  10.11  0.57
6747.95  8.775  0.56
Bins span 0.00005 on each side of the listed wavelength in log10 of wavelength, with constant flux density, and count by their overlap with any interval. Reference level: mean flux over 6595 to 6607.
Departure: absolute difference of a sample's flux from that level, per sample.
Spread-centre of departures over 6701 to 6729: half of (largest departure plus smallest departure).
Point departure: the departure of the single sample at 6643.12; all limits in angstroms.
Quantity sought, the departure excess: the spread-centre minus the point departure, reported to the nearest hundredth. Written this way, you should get 0.37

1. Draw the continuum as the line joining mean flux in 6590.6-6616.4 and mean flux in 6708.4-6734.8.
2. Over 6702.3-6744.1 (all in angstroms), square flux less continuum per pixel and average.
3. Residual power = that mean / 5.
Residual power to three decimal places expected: 0.060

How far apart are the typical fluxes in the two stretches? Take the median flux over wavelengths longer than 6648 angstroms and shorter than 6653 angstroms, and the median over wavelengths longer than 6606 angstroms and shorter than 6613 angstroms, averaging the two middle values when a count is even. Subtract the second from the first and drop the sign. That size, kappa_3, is 0.45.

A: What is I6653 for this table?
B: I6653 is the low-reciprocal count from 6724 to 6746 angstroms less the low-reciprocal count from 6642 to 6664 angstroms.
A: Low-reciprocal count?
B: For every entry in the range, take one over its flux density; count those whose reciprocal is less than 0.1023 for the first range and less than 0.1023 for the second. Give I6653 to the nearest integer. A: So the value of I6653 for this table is -1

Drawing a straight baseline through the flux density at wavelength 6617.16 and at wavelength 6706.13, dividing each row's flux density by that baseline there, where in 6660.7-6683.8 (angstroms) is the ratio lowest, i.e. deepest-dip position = 6683.01 angstroms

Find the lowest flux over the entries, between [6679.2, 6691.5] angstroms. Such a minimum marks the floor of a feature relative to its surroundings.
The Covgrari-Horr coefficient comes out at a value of 8.98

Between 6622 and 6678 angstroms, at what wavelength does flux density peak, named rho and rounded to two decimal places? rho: 6626.31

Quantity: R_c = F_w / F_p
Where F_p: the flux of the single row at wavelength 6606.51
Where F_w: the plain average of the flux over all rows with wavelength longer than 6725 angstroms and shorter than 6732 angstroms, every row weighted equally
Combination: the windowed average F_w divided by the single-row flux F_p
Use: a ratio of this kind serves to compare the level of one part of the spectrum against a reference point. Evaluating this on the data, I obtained 1.05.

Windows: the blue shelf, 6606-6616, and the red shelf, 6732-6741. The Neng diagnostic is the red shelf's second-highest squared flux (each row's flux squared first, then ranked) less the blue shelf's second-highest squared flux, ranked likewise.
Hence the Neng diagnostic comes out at 5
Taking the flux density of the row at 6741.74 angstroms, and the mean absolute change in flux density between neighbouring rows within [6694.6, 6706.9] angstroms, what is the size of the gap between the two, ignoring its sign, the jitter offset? 9.80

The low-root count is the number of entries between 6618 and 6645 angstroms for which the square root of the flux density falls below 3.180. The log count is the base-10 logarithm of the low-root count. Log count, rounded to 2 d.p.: 1.08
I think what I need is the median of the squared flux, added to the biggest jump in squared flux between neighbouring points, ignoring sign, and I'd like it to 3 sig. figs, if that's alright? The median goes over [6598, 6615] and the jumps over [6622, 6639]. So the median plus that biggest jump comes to 119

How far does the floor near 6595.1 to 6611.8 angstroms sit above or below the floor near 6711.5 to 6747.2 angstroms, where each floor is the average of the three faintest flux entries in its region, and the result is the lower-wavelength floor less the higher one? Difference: 0.34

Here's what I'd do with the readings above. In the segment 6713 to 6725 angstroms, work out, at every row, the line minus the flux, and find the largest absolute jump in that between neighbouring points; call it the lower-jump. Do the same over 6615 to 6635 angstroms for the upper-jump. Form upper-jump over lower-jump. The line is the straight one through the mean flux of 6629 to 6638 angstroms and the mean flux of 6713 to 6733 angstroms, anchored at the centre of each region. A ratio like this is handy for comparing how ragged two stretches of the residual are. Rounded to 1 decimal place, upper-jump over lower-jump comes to 1.0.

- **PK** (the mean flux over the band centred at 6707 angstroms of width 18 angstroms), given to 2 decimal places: 9.48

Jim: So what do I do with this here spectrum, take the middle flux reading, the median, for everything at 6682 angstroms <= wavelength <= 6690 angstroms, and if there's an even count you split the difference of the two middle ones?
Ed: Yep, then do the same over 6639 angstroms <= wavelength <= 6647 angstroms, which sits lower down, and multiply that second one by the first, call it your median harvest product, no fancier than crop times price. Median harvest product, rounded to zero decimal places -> 92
